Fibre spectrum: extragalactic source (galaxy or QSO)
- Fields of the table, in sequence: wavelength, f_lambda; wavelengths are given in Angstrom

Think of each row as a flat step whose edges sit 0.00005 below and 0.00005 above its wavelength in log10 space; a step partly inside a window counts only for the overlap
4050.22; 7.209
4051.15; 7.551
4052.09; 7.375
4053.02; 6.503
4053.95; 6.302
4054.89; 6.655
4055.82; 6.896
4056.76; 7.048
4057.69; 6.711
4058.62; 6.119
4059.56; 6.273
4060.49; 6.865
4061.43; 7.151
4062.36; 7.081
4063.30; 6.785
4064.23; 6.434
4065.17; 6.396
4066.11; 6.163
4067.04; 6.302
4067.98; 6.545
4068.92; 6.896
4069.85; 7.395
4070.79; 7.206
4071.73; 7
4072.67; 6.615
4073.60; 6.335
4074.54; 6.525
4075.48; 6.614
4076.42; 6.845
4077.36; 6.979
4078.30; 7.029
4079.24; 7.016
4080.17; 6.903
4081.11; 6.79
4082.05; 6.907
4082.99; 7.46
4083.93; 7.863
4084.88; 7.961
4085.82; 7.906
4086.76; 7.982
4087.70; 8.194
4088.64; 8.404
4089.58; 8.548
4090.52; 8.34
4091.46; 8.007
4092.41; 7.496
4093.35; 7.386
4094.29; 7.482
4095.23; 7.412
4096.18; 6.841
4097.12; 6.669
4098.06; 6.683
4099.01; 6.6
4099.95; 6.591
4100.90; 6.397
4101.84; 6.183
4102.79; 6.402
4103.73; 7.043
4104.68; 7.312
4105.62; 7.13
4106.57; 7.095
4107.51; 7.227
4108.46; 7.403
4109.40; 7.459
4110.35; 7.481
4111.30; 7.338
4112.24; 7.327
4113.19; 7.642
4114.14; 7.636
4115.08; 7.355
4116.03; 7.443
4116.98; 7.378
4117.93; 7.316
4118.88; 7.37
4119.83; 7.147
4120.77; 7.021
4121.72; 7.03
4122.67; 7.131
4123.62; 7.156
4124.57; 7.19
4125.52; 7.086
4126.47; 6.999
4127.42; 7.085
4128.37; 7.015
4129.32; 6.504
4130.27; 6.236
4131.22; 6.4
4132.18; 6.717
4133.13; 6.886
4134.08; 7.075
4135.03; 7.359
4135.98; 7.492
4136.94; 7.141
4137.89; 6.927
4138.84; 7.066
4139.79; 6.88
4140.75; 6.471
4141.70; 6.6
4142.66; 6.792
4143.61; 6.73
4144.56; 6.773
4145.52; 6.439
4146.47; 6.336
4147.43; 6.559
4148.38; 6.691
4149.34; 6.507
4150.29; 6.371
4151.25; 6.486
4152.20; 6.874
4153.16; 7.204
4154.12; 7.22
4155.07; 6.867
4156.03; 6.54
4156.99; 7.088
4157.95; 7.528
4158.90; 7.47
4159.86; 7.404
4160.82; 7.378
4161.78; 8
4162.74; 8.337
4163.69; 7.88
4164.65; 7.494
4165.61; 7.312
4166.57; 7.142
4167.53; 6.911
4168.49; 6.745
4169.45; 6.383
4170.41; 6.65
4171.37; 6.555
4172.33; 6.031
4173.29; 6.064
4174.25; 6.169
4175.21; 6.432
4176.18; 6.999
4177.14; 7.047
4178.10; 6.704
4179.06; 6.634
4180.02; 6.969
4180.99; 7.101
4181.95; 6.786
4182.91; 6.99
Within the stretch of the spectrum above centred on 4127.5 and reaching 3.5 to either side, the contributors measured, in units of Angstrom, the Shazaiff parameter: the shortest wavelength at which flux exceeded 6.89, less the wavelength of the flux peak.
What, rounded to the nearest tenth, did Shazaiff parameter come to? 0.0 Angstrom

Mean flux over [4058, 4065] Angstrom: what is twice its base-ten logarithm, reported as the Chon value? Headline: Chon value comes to 1.65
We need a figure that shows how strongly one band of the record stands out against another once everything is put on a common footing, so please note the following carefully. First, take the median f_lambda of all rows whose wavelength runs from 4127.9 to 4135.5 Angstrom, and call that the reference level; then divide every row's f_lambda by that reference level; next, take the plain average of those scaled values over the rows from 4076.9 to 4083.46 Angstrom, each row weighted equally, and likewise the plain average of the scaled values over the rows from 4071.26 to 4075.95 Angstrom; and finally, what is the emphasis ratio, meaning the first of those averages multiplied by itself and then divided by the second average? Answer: 1.09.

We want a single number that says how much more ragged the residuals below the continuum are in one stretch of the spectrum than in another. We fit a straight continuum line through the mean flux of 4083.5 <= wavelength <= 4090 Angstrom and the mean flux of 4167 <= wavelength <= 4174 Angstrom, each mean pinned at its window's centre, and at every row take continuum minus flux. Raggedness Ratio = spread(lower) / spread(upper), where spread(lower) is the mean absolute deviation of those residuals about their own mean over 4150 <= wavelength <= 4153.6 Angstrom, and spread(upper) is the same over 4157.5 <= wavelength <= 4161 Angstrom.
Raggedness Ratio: 9.2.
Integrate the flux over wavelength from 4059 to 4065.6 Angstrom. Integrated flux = 44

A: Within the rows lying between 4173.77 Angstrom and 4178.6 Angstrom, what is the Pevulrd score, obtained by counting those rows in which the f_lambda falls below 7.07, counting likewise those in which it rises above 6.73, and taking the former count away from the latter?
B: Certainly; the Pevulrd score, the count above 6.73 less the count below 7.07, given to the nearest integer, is -3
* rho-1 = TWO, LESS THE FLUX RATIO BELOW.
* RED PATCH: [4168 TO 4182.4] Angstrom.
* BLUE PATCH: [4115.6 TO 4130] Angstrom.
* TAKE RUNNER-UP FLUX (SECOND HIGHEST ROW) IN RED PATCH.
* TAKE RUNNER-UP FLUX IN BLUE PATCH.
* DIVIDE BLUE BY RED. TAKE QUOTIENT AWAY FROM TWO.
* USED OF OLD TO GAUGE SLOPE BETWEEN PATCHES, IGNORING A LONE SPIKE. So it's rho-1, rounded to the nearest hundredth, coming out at 0.95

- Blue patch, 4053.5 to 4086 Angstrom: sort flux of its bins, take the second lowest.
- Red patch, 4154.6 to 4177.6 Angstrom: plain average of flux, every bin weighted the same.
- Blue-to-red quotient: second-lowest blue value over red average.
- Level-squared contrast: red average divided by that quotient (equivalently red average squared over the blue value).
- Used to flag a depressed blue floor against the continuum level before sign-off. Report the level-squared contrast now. 8.0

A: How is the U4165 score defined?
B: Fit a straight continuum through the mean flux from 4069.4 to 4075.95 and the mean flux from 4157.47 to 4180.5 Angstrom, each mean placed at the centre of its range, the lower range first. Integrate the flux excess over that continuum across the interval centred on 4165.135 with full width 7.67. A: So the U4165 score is 4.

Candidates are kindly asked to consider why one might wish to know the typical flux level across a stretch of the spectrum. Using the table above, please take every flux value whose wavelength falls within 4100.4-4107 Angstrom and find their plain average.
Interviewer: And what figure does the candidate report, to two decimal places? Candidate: 6.79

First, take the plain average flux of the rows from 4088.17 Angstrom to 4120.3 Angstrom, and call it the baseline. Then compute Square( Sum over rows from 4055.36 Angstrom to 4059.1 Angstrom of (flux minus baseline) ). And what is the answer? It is 5.5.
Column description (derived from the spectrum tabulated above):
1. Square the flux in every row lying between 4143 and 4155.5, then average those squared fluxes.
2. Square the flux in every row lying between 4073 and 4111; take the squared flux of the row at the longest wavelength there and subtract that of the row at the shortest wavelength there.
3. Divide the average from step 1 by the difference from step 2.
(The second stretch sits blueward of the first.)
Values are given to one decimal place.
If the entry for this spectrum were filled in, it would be 2.8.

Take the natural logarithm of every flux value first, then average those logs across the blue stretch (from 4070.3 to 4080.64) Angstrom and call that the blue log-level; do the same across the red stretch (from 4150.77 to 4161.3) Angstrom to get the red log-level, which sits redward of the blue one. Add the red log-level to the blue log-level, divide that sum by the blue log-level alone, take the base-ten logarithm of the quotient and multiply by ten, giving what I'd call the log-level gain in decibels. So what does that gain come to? 3.05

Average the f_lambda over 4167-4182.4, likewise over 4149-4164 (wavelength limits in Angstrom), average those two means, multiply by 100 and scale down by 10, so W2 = 69.2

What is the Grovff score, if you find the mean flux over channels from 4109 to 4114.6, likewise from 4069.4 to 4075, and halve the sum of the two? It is 7.16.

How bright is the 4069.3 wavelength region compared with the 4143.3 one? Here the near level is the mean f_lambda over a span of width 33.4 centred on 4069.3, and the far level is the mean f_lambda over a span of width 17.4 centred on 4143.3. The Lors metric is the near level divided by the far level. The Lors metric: 1.01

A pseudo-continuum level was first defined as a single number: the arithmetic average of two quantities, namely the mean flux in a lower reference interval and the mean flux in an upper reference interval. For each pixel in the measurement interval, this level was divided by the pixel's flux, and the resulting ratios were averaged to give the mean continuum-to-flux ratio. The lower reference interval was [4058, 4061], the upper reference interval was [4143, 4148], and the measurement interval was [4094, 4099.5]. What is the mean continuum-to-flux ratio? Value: 0.94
